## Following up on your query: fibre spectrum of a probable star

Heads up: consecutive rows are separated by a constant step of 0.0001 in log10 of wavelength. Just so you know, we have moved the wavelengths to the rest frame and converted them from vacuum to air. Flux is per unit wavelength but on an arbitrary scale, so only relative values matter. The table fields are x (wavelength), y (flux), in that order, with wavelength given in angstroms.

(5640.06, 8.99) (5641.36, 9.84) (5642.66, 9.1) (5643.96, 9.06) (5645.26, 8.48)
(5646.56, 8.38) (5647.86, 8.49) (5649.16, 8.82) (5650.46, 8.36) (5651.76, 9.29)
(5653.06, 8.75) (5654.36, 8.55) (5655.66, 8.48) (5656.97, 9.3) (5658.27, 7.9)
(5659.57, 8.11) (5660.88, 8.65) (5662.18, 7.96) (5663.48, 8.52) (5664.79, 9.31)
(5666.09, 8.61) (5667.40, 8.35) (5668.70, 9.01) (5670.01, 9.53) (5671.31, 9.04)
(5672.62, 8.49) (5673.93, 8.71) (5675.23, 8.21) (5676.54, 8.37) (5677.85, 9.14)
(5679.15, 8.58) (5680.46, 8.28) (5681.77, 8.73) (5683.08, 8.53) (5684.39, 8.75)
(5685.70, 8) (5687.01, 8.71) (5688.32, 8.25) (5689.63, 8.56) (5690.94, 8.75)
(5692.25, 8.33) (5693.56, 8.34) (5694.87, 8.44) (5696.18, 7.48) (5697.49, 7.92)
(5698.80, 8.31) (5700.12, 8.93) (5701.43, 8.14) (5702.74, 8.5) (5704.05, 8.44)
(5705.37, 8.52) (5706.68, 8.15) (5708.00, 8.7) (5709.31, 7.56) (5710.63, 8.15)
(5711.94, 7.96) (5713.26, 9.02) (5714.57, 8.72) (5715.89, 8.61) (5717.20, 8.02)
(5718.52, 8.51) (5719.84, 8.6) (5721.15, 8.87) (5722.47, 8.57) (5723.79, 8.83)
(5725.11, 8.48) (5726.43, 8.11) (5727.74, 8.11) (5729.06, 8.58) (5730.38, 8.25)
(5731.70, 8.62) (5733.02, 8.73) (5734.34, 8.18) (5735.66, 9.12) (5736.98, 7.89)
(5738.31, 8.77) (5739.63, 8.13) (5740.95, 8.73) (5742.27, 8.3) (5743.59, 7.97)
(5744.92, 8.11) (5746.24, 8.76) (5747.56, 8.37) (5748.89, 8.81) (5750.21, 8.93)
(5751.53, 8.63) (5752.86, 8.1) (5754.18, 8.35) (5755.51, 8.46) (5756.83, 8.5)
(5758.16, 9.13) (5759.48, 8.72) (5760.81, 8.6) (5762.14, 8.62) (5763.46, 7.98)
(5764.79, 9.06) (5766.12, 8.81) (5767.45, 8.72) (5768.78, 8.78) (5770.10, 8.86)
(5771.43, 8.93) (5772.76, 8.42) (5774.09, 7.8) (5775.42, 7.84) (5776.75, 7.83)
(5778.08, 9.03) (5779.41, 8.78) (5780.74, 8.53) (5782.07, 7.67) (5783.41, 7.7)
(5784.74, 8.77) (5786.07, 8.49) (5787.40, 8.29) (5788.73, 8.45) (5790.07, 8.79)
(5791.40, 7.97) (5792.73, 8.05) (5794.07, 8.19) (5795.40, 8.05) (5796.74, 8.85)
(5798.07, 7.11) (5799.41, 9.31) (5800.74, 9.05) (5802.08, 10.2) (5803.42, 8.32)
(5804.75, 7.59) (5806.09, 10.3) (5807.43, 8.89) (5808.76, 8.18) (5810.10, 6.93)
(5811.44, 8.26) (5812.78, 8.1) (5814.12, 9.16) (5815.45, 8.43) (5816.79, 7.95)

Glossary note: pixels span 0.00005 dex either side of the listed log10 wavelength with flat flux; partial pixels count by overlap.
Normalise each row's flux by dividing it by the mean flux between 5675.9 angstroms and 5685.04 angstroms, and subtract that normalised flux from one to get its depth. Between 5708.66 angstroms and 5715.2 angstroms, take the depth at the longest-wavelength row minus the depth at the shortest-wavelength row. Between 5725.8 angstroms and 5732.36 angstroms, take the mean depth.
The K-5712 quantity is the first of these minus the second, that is -0.17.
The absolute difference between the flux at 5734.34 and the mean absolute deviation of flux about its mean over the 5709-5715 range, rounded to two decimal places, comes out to 7.71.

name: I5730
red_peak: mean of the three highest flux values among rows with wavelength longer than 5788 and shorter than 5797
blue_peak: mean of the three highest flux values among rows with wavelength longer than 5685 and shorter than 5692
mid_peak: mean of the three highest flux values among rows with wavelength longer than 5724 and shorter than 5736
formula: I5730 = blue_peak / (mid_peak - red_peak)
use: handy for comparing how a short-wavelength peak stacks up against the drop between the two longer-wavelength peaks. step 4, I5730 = 68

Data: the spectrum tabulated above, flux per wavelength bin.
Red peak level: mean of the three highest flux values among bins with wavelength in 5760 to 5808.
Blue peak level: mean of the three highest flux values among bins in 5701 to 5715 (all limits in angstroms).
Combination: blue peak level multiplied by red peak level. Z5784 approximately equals 87.6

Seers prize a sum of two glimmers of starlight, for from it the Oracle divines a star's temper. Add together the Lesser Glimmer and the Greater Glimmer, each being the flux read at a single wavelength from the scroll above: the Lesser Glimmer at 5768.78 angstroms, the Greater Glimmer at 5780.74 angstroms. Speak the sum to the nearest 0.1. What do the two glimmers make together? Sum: 17.3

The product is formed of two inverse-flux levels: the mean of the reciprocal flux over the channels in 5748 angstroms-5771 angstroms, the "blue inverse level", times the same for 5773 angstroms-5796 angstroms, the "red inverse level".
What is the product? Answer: 0.0141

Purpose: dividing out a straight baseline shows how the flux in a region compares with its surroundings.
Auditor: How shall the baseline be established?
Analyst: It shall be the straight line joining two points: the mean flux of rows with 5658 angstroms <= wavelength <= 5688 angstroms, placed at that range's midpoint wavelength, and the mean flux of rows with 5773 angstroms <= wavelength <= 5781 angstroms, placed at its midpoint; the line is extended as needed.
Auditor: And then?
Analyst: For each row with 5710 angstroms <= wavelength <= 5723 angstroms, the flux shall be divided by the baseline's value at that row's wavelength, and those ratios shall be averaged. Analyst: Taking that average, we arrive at 1.00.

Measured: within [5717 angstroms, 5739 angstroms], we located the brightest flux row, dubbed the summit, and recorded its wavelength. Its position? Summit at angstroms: 5735.66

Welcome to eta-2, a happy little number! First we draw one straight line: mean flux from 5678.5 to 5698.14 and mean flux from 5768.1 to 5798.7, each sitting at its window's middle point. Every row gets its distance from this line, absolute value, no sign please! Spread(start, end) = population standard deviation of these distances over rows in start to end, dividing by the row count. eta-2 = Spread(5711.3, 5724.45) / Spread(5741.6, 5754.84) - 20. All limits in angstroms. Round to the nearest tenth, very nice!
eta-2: -19.2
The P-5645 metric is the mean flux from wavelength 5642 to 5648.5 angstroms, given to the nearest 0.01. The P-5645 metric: 8.70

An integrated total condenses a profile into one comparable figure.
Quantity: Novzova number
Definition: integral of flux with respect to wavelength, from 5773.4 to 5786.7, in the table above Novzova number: 110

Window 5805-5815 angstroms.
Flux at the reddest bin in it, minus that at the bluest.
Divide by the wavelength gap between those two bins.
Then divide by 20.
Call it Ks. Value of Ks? -0.0071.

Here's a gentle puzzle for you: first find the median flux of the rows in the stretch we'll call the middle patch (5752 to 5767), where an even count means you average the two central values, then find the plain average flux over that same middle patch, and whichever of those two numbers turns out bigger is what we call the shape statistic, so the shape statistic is 8.60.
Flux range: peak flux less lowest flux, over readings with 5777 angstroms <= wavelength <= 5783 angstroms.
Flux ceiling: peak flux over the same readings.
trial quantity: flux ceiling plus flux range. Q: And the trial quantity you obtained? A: 10.4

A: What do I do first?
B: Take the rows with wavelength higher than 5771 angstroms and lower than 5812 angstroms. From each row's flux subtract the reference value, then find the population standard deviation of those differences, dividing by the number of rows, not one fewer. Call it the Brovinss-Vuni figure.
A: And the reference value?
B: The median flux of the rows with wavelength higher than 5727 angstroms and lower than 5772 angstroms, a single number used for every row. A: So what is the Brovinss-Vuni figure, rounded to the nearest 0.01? 0.73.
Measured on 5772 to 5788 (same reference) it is 0.46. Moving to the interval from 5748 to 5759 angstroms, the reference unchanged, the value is 0.31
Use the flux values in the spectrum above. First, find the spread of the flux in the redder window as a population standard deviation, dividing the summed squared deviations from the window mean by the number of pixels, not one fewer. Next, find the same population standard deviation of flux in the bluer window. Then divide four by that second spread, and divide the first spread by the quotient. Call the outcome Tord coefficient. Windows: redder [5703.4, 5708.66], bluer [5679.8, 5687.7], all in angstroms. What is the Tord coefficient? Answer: 0.01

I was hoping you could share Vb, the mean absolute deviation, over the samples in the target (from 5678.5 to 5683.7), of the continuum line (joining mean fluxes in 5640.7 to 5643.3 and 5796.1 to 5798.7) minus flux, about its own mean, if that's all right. 0.13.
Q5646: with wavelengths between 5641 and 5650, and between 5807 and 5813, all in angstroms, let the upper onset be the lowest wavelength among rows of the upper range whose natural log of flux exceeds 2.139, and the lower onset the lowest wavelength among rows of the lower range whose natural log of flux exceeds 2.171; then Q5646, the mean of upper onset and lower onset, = 5724.4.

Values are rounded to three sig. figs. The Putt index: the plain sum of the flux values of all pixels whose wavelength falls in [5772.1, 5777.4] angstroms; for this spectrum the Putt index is 31.9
